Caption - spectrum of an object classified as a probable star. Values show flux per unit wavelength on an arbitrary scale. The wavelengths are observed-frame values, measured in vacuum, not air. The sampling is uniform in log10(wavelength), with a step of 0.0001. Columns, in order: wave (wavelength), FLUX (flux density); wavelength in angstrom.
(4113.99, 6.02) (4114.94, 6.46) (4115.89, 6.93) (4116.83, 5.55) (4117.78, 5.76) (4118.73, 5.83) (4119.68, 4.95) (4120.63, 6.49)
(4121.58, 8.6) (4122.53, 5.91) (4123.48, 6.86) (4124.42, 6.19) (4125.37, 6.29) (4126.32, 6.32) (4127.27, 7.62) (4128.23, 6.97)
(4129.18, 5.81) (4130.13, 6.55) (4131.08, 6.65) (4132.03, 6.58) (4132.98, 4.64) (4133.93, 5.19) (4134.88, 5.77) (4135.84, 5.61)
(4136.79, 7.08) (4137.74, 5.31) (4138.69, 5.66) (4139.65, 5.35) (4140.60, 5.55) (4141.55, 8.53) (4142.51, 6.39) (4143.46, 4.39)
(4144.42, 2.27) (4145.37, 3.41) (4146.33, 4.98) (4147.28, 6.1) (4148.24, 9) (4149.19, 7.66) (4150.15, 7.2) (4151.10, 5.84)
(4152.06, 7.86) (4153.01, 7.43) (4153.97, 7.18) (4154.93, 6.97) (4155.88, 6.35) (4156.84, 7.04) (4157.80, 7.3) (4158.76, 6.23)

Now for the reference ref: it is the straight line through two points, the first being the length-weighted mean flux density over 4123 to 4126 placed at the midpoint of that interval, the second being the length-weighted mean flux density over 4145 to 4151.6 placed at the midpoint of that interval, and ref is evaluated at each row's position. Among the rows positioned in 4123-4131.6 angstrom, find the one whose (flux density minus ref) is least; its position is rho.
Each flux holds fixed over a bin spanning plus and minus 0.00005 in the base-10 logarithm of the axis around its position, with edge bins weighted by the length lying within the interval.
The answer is 4129.18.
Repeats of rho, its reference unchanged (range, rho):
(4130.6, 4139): 4132.98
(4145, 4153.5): 4145.37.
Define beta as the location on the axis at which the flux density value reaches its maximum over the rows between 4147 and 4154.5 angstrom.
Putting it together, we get 4148.24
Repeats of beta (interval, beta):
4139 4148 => 4141.55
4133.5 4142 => 4141.55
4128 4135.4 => 4128.23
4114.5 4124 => 4121.58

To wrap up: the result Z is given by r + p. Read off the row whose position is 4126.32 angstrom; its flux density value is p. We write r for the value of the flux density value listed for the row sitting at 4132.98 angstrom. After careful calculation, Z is 11.0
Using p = 6.32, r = 4.64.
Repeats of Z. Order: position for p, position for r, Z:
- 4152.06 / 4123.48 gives 14.7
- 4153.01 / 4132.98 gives 12.1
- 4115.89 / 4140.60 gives 12.5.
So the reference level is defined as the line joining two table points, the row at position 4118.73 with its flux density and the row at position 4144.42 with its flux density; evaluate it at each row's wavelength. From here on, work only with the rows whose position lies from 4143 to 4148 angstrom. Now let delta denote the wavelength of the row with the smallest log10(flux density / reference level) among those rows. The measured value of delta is 4144.42 angstrom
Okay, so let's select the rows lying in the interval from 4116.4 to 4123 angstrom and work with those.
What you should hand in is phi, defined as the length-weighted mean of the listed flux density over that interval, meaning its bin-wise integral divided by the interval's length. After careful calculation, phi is 6.2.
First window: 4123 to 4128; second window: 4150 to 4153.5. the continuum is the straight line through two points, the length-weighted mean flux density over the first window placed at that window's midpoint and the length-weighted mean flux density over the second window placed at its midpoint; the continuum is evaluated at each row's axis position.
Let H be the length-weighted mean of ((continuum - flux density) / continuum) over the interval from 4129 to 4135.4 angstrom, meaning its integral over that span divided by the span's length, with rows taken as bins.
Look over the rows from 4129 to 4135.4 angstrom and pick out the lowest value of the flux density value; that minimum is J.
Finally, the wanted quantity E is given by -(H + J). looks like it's -4.8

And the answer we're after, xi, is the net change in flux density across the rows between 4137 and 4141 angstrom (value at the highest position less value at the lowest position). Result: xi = 0.2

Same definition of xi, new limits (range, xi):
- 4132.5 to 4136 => 1.0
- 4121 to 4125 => -2.4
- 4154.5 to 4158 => 0.3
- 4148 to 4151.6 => -3.2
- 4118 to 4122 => 2.8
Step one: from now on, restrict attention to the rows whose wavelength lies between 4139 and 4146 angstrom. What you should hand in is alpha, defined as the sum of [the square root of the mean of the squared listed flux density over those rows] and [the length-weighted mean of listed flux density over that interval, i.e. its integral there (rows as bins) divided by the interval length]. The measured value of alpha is 10.6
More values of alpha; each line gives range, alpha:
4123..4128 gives 13.3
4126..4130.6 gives 13.3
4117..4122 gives 12.7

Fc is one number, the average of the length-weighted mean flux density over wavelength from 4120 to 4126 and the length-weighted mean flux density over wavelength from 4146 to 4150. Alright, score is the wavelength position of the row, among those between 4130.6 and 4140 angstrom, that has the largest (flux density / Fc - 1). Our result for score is 4136.79 angstrom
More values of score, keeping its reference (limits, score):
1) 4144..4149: 4148.24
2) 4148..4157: 4148.24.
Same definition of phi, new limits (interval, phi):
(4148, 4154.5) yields 7.4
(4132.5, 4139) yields 5.6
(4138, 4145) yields 5.4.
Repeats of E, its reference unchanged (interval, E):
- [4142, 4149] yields -2.5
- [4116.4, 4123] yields -5.0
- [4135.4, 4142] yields -5.4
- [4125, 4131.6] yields -5.8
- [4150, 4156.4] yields -5.9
